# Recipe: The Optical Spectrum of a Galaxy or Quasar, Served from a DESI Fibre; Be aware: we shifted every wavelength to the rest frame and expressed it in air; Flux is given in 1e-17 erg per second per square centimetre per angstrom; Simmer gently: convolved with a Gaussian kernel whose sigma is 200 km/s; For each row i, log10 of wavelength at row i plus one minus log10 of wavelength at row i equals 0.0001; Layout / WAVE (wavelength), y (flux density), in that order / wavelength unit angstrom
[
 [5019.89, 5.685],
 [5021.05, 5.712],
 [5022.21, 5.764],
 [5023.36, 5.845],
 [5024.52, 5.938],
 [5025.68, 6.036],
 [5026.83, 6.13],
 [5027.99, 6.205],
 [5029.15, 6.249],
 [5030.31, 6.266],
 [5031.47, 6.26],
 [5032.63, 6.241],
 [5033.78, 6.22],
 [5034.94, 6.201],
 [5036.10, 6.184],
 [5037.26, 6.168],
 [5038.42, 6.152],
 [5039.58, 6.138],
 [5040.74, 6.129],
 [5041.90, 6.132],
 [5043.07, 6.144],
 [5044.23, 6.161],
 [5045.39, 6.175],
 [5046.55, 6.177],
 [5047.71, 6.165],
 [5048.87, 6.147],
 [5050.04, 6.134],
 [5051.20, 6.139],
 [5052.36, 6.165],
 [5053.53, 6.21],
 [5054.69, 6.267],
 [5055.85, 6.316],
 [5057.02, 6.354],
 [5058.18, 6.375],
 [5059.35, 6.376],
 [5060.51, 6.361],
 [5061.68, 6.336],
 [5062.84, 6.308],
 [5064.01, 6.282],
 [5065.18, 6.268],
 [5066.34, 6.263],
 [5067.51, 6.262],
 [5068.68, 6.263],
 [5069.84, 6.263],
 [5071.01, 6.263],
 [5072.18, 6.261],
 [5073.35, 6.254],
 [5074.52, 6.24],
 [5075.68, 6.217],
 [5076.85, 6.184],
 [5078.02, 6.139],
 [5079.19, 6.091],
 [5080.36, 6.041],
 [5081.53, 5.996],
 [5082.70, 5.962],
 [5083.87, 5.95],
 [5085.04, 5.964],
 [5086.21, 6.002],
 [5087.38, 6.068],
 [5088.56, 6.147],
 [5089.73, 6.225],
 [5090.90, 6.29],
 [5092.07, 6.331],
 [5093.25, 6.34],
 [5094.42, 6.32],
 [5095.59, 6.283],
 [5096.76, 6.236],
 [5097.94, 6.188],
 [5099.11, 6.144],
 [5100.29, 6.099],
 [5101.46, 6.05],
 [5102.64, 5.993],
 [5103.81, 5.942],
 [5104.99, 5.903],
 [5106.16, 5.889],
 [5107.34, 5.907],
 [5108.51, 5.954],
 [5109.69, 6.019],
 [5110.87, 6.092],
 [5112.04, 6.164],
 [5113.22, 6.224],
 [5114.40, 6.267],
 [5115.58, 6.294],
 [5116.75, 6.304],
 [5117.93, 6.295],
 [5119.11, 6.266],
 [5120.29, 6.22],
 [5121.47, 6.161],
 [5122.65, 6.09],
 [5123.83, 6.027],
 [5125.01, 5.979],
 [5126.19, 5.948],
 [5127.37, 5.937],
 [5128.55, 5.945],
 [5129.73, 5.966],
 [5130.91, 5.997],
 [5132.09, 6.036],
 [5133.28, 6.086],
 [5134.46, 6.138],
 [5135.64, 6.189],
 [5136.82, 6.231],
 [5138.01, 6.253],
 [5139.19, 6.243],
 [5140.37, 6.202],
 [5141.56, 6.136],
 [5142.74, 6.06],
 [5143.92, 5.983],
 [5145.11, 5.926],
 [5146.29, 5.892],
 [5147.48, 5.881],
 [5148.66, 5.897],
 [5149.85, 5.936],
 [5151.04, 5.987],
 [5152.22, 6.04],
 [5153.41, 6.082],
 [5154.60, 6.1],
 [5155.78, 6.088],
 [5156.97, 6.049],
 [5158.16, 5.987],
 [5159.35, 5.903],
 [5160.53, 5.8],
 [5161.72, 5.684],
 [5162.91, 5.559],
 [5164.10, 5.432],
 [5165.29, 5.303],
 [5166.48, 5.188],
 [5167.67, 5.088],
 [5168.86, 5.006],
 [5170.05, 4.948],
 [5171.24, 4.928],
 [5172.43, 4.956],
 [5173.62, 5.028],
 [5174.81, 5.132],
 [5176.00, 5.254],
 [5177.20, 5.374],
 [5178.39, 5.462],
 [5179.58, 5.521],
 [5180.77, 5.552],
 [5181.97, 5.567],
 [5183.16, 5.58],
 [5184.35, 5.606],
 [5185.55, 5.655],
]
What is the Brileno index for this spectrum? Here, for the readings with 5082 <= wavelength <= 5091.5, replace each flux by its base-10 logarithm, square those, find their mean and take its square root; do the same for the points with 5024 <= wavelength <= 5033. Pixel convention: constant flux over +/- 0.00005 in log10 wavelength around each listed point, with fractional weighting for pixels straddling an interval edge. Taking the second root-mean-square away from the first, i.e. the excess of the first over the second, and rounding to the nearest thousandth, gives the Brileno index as -0.006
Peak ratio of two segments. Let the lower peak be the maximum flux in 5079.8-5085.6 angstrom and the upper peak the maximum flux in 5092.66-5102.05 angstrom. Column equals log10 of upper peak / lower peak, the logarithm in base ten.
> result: 0.02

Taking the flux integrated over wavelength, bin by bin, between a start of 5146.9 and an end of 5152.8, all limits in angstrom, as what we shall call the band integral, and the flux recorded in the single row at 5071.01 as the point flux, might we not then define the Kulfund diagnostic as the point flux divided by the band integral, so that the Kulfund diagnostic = 0.178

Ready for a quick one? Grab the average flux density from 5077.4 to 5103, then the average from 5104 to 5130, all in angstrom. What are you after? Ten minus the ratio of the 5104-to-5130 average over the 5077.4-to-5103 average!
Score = 9.01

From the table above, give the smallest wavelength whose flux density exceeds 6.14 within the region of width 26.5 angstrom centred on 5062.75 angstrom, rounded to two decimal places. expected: 5052.36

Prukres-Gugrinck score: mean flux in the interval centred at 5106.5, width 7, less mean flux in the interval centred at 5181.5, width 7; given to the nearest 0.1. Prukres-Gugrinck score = 0.4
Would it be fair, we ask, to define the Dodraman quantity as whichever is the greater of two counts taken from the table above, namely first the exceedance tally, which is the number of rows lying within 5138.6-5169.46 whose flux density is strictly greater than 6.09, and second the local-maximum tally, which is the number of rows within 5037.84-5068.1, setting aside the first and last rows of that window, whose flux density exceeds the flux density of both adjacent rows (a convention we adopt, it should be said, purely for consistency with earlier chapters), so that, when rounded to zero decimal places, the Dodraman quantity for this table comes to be 4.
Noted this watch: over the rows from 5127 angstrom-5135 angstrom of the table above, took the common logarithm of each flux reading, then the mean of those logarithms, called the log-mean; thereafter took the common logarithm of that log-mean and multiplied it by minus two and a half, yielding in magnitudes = 0.271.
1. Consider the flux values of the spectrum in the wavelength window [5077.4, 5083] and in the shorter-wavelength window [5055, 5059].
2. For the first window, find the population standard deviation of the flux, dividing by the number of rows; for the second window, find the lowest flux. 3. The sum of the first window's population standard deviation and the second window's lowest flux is 6.38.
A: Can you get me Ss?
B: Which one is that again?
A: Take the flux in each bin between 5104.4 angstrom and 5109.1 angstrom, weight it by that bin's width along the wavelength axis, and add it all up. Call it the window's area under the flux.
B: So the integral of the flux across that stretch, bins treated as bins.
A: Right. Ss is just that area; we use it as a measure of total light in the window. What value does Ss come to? 27.8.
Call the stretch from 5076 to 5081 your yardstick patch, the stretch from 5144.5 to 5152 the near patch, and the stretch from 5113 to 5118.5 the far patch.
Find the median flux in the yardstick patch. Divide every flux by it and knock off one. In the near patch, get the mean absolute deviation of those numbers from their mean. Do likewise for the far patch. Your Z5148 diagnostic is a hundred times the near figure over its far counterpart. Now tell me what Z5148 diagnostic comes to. 119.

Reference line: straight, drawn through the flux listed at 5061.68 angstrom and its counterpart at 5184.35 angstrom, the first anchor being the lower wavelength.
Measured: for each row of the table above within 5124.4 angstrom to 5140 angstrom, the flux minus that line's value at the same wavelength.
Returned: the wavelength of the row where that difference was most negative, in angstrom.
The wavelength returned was 5127.37 angstrom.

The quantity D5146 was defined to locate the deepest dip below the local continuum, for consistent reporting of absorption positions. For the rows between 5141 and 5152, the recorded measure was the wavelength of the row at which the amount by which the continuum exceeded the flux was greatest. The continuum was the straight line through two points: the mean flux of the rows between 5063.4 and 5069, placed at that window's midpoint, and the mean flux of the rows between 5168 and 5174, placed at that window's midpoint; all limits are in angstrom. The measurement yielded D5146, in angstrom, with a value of 5146.29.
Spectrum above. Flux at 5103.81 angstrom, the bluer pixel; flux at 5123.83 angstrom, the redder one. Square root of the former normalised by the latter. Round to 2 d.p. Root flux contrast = 0.99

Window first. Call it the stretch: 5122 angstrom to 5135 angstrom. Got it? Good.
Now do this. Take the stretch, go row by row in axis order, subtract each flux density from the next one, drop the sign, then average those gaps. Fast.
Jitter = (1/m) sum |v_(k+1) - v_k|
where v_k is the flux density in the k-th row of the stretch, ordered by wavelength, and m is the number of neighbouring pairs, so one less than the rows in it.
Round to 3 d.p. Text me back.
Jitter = 0.035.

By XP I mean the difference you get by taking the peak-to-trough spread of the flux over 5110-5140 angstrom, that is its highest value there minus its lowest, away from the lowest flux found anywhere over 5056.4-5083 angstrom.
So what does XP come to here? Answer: 5.6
